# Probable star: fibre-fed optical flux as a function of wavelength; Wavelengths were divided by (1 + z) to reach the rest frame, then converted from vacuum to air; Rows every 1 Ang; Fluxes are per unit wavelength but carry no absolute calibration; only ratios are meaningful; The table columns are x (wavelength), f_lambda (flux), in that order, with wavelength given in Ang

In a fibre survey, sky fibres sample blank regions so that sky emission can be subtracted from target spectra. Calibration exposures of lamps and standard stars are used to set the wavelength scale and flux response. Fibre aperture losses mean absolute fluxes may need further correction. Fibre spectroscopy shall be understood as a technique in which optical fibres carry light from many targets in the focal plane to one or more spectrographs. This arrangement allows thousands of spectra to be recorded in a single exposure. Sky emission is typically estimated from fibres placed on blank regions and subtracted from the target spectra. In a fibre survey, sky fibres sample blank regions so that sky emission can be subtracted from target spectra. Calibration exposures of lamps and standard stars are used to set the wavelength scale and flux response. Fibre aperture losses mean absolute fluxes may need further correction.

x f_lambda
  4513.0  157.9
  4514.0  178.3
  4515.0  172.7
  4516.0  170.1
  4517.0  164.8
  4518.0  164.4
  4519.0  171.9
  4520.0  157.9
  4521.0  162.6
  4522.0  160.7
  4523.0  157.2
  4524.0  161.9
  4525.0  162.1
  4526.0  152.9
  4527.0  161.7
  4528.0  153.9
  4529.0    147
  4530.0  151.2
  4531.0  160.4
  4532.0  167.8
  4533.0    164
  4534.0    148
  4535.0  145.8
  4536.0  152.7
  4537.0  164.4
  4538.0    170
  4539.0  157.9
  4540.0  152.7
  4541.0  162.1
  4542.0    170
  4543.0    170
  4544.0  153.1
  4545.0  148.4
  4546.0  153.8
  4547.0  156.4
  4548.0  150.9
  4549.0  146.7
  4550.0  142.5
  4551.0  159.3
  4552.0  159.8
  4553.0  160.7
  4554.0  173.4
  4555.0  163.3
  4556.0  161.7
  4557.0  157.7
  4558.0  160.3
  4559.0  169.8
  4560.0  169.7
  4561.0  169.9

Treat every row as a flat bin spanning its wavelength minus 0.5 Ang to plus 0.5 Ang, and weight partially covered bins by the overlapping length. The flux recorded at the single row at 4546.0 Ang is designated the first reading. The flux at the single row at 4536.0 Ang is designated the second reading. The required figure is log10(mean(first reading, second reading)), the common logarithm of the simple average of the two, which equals 2.19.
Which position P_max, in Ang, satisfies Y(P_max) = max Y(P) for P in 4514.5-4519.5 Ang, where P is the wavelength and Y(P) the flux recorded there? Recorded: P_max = 4515.0 Ang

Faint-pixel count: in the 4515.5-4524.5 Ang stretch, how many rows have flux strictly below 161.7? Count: 3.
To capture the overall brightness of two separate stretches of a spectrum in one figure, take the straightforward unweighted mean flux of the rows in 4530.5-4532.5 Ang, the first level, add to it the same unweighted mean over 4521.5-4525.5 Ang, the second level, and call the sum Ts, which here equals 325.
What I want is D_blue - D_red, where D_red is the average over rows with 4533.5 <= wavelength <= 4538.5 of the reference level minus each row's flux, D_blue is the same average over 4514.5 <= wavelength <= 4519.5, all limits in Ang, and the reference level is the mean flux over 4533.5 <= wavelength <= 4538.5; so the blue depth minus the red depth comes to -13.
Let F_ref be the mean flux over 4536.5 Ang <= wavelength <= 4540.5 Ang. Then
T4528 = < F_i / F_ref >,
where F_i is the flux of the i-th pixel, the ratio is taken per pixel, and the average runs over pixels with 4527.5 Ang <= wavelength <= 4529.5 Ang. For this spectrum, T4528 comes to 0.93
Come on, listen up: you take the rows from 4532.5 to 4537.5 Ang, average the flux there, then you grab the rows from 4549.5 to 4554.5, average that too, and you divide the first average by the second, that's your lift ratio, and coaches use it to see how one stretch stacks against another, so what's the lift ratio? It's 0.97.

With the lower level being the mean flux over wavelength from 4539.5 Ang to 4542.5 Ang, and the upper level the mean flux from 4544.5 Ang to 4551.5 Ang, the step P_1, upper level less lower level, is -10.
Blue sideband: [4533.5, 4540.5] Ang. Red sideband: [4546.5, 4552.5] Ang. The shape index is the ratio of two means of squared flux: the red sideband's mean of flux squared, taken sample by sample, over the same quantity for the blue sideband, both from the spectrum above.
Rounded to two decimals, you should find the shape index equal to 0.96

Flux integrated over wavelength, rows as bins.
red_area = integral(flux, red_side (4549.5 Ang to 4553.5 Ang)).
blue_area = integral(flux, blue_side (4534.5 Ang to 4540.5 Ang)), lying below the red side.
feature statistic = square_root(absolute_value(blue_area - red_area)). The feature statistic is 18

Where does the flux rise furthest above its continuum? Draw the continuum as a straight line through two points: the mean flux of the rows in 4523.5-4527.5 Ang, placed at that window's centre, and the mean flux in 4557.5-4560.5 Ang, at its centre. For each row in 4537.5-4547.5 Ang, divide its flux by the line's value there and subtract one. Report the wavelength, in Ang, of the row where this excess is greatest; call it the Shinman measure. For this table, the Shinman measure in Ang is 4538.0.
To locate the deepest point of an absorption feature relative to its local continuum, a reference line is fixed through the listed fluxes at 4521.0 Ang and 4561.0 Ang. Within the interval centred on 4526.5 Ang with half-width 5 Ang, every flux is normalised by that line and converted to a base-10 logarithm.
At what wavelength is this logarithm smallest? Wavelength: 4529.0 Ang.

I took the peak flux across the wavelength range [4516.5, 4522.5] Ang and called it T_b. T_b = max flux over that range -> 171.9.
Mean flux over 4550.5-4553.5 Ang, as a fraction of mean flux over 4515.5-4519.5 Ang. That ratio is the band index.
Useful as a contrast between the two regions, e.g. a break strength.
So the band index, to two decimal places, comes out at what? 0.95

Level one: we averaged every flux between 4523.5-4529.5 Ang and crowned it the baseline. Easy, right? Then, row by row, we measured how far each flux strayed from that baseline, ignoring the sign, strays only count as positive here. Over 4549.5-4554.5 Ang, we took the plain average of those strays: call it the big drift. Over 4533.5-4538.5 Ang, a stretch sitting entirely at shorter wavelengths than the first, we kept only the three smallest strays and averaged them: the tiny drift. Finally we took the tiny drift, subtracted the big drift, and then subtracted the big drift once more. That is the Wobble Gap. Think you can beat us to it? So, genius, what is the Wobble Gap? -9.6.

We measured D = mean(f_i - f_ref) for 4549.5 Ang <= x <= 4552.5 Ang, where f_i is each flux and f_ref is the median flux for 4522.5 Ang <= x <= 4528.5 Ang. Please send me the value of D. -5.6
